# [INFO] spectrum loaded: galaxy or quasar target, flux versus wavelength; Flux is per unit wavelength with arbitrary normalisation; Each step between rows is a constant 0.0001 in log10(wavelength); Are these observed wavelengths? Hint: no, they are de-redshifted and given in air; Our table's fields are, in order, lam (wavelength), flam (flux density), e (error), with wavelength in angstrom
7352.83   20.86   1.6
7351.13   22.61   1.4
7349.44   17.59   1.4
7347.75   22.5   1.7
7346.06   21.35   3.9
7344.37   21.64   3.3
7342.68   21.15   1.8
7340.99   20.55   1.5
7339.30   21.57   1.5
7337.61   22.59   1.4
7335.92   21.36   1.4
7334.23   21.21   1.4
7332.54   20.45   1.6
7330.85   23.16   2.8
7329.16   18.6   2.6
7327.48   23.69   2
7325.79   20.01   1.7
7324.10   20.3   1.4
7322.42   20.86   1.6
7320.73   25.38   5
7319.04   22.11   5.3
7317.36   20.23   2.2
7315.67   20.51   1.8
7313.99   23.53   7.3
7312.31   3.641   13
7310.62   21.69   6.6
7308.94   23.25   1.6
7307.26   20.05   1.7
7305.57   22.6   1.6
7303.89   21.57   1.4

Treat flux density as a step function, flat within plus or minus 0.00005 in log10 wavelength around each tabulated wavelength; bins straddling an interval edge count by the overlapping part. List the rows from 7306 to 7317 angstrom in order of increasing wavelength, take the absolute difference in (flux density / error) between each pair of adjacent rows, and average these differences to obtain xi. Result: 5.6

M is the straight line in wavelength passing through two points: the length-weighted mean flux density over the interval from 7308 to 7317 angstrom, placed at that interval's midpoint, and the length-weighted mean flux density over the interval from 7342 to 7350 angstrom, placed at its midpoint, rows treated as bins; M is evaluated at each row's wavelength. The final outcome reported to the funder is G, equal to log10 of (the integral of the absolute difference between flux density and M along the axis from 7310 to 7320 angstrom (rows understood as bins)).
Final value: 1.69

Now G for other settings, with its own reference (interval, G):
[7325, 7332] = 1.18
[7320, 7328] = 1.30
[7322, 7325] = 0.53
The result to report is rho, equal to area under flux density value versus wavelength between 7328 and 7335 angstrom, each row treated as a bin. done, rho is 147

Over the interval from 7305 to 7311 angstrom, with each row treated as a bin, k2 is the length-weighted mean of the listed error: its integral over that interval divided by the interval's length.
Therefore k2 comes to 2.65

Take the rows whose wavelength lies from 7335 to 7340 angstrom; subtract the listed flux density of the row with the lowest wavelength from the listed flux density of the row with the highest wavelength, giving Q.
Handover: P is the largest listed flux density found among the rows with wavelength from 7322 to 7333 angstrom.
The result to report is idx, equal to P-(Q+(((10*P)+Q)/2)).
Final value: -95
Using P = 23.69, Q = 0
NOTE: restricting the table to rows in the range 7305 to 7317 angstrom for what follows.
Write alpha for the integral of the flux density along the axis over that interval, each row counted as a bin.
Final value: 231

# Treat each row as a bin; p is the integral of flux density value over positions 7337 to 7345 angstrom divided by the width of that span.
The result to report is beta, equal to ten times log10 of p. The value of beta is 13.3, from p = 21.5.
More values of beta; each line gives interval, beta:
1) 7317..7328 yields 13.4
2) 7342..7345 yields 13.3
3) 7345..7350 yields 13.2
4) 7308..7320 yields 12.9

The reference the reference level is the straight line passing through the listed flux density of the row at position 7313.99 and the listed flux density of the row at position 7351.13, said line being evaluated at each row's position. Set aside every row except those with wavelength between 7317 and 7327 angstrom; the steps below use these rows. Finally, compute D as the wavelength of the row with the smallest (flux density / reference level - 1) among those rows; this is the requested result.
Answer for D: 7325.79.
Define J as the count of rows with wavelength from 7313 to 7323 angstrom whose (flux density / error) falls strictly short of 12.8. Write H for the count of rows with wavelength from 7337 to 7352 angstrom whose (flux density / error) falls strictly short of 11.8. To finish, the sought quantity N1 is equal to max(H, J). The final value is 5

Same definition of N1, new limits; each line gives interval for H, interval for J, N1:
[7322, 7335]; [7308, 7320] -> 6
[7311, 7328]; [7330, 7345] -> 7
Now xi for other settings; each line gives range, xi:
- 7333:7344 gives 1.1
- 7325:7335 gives 2.6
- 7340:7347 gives 2.7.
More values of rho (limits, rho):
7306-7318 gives 229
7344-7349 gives 108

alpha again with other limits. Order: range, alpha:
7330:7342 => 258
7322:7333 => 231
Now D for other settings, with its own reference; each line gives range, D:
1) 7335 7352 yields 7349.44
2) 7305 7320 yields 7312.31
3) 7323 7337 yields 7329.16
